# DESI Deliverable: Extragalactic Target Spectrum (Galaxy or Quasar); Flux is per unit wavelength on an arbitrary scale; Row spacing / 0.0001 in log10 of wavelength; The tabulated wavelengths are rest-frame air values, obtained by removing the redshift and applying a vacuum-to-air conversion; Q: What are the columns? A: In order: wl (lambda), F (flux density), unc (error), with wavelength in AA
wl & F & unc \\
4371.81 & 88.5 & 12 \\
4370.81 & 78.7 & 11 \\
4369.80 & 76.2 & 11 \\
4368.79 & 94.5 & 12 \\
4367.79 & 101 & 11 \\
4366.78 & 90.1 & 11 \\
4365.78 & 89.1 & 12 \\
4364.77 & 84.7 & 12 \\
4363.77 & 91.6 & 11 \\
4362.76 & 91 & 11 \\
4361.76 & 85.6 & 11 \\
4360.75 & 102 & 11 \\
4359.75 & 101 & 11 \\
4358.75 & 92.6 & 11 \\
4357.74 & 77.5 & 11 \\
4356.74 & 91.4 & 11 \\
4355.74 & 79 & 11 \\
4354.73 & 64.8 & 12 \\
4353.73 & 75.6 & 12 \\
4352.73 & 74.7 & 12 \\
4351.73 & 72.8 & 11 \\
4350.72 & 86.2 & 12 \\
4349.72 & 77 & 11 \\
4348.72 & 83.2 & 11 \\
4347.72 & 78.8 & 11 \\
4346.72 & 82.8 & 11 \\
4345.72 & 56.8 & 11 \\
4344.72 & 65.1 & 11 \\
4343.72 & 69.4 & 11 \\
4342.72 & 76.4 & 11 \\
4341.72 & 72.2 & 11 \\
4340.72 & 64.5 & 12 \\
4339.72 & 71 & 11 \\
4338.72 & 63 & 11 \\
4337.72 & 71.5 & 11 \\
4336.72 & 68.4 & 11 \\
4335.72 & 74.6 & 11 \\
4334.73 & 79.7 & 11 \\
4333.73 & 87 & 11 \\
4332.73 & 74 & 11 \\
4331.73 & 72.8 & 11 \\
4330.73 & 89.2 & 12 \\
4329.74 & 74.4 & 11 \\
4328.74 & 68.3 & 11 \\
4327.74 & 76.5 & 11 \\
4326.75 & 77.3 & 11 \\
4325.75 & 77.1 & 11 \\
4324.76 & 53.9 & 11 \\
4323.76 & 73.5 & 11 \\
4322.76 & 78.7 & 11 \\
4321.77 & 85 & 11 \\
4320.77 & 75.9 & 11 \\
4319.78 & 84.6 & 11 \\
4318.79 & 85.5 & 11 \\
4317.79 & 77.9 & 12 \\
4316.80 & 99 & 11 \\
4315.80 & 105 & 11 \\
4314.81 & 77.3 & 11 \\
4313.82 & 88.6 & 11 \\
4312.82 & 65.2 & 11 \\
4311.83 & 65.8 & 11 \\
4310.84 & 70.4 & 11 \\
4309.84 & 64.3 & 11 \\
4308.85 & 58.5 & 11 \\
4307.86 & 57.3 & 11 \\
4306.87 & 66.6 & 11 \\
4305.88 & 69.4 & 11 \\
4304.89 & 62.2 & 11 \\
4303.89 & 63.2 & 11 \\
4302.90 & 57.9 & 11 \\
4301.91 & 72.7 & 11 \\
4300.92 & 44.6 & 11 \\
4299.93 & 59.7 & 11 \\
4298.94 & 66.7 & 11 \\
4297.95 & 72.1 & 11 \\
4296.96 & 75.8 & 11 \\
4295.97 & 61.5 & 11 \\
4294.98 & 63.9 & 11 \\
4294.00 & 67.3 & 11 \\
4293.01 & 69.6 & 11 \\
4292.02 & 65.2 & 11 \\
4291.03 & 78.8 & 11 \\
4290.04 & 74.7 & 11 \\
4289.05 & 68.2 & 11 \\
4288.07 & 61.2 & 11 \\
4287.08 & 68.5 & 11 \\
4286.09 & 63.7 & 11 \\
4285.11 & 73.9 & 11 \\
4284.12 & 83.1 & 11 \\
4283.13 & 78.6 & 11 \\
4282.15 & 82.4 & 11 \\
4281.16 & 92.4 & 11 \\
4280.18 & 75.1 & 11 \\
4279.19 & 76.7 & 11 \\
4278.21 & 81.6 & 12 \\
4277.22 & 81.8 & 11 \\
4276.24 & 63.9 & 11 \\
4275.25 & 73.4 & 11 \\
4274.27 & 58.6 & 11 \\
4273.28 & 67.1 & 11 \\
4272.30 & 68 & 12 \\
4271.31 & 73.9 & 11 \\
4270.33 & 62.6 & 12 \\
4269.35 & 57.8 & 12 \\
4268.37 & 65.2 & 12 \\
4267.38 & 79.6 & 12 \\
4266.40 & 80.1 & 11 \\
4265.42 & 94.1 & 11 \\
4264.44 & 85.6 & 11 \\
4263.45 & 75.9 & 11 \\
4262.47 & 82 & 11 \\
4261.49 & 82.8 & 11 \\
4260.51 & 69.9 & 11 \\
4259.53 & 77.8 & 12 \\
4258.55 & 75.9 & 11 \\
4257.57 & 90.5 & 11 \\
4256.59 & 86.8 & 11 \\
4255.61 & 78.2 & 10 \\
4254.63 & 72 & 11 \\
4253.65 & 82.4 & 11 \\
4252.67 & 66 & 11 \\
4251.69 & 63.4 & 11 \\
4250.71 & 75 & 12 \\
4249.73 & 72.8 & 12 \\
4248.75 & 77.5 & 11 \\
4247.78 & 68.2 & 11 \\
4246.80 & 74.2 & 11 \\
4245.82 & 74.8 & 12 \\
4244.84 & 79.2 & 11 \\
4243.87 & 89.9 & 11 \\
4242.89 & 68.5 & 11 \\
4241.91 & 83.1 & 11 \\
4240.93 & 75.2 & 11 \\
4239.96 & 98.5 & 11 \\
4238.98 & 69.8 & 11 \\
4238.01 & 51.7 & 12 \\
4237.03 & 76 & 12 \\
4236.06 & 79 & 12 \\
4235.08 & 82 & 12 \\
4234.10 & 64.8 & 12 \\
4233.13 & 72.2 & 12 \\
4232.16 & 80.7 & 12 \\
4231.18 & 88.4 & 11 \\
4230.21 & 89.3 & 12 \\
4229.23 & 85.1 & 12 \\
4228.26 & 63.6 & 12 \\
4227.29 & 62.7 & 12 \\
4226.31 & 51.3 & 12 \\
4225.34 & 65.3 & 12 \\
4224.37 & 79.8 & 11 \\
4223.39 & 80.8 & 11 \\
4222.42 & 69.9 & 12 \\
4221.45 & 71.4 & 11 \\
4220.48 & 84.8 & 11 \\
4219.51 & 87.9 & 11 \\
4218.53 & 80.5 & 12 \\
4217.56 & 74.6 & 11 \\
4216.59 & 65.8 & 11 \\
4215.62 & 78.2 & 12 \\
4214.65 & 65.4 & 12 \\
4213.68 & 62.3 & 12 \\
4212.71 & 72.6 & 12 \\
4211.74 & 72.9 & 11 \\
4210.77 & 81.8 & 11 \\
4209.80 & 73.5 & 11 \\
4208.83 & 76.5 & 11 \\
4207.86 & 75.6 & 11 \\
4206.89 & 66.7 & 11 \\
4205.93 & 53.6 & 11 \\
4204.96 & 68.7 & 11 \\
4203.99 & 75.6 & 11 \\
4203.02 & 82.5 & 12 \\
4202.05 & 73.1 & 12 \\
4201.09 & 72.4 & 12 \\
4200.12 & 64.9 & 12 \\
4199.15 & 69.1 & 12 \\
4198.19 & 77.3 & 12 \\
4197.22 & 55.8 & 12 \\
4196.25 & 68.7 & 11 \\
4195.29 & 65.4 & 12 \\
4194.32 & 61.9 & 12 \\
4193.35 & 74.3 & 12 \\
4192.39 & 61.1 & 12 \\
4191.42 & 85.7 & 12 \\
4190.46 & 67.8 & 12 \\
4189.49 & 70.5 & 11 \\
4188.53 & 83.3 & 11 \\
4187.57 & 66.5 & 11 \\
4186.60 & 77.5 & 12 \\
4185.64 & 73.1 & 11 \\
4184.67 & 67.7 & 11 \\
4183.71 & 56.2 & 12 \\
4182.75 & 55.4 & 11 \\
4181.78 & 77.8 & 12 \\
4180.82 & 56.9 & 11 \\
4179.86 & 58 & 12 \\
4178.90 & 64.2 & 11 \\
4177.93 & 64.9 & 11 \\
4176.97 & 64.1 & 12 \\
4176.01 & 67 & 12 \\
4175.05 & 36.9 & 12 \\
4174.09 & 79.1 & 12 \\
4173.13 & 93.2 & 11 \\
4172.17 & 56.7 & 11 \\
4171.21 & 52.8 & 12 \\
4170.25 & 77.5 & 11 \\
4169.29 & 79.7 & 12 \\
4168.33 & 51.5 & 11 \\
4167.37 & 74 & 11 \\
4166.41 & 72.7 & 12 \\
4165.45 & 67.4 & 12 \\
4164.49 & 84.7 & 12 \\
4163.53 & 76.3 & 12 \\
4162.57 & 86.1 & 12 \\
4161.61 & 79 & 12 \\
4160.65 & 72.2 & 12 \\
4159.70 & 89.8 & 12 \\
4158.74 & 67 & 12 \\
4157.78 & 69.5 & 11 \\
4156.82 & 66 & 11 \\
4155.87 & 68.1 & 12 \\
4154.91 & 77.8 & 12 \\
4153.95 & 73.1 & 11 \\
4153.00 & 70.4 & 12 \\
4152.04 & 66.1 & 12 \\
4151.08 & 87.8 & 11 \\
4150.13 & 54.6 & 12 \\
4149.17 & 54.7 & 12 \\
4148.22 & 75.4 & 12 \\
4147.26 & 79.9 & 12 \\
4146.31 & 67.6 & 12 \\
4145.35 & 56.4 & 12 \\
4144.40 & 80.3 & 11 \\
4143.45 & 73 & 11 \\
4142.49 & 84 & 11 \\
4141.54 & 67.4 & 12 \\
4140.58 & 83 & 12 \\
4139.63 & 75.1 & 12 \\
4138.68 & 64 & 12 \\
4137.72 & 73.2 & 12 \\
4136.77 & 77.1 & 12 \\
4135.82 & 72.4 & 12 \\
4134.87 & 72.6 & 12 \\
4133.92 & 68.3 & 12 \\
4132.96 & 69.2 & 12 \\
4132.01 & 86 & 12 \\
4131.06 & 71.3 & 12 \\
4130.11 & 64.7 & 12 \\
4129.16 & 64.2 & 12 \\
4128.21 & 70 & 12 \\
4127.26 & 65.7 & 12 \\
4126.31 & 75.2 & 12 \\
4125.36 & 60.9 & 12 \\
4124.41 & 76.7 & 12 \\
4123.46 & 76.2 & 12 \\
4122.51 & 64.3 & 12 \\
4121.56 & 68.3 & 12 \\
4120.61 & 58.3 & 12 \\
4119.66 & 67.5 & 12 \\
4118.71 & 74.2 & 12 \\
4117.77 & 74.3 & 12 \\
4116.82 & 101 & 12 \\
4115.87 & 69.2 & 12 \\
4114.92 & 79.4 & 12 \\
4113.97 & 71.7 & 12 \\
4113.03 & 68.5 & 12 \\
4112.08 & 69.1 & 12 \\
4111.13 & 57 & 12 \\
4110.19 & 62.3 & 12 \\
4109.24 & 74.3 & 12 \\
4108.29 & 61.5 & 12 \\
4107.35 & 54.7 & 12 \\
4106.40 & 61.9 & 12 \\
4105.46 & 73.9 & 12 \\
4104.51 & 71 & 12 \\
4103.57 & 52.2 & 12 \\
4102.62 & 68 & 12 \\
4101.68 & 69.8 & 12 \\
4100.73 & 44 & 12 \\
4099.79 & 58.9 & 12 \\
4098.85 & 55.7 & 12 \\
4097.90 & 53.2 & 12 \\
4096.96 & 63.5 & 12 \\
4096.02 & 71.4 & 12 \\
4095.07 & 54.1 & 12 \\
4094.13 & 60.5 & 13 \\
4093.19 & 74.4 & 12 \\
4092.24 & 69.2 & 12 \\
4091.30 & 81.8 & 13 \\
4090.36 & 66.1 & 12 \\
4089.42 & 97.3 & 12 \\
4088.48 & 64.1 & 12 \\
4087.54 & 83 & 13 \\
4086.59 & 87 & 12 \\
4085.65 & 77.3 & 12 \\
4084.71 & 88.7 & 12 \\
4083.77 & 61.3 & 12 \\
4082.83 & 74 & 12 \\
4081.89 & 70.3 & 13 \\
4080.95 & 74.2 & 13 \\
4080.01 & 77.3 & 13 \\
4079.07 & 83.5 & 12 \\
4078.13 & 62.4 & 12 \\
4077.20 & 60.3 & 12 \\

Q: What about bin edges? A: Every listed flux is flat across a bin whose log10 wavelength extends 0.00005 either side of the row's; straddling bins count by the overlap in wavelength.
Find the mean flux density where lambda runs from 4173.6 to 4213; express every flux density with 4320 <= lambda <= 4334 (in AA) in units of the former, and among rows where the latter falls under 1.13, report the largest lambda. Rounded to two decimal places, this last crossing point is 4332.73 AA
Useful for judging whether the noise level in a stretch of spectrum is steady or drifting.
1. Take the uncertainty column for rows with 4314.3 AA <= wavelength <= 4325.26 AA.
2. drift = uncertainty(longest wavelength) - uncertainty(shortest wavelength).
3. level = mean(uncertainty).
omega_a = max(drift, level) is 11.1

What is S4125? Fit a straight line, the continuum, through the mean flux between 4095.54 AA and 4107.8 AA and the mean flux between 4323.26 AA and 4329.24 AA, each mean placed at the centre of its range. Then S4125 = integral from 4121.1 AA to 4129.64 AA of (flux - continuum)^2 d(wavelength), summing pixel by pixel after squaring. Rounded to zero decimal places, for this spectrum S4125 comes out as 637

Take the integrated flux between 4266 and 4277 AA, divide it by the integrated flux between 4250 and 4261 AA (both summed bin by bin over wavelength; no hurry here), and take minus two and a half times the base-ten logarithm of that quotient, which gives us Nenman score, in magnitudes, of 0.12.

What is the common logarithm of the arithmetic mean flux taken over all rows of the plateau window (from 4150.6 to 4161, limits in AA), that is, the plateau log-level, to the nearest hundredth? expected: 1.87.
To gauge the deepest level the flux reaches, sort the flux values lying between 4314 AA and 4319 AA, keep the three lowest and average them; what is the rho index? 80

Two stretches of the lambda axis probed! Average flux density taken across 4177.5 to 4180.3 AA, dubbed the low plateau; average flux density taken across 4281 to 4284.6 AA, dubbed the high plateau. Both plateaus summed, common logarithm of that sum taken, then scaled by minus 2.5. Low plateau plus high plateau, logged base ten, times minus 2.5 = -5.41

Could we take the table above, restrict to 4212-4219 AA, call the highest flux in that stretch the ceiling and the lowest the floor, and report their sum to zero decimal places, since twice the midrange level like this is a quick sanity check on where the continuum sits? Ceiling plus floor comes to 143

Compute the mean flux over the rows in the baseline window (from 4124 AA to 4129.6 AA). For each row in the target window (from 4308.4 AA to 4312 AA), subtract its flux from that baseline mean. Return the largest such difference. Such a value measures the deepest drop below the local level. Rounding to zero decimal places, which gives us 10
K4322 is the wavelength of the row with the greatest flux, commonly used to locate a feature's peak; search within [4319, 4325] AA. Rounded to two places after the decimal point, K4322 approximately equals 4321.77 AA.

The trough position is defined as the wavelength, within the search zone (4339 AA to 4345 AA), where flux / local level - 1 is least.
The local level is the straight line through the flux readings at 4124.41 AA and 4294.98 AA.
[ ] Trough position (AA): 4340.72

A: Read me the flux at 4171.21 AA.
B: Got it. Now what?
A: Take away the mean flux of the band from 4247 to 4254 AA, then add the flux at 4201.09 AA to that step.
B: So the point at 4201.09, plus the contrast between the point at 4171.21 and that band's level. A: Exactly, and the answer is 53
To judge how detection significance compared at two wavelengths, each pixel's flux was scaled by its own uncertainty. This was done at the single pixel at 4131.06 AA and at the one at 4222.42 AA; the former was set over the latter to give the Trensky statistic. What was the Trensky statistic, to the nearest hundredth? 1.02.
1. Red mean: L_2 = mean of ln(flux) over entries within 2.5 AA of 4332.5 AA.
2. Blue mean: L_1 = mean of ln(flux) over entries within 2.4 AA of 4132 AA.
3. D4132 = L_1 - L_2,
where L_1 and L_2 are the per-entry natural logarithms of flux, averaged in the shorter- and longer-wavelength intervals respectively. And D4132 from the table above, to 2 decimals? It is -0.11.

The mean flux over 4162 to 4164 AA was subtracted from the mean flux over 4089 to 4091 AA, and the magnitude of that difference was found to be 0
